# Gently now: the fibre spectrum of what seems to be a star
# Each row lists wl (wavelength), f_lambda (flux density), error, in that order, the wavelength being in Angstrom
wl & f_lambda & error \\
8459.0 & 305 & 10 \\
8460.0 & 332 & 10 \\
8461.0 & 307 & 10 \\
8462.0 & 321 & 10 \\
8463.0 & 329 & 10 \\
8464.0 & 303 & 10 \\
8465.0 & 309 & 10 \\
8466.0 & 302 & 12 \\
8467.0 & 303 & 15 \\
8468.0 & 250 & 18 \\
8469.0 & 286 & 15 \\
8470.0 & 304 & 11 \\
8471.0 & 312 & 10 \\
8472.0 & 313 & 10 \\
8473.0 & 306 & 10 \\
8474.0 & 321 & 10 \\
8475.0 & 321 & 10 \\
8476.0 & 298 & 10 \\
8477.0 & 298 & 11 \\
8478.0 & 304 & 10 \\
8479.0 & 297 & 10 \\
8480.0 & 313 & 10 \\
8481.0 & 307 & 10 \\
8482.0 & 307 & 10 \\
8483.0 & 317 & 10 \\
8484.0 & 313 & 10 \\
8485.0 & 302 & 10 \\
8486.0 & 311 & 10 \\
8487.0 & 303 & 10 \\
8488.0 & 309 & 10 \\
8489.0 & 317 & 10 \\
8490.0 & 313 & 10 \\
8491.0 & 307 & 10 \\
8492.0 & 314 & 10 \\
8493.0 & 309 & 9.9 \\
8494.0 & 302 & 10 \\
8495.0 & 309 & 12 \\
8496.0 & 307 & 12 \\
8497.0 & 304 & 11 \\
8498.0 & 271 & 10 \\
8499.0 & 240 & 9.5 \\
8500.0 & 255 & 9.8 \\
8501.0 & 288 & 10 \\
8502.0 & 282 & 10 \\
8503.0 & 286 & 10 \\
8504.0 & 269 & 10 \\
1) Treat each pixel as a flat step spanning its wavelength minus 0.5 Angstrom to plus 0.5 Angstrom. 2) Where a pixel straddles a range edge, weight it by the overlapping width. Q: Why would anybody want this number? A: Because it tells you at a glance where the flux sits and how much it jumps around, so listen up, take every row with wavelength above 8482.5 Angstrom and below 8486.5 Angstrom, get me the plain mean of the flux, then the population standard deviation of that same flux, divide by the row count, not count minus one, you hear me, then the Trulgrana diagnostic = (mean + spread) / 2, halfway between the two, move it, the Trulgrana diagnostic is 158.1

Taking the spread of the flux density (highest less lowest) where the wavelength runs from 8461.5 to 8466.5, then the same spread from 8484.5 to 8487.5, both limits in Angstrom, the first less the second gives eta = 18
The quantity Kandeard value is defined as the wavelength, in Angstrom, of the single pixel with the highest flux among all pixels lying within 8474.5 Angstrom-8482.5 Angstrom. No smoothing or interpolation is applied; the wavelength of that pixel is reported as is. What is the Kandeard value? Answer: 8475.0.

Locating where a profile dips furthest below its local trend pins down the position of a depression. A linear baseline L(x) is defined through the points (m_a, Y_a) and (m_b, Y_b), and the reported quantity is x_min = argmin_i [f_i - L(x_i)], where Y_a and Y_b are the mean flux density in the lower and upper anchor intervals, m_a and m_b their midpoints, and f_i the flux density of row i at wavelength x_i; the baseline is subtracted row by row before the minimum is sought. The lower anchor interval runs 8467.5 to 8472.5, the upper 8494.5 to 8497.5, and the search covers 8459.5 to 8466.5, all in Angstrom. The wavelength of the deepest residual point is 8466.0 Angstrom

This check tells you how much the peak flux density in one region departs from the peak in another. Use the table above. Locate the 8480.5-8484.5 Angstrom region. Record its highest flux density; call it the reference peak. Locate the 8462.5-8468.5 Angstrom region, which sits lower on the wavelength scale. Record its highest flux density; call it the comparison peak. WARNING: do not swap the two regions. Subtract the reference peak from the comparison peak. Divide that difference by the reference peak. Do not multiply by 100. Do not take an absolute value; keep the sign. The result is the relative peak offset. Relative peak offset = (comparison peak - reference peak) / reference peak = 0.038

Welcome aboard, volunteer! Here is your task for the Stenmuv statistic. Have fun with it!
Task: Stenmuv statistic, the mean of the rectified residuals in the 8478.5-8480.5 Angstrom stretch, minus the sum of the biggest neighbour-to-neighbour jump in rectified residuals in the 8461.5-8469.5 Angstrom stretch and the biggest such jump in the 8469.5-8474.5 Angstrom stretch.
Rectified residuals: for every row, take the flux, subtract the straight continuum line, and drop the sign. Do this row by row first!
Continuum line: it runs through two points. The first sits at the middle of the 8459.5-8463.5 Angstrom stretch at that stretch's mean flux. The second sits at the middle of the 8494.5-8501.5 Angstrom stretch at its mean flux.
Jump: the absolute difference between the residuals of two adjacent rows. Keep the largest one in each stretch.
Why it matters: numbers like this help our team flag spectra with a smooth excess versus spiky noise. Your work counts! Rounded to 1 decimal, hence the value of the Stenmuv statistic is -52.3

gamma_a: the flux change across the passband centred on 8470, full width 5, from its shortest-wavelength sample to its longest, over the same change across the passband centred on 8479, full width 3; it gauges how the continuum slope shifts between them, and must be 7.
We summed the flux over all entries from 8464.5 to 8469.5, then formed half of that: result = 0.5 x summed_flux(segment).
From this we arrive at 725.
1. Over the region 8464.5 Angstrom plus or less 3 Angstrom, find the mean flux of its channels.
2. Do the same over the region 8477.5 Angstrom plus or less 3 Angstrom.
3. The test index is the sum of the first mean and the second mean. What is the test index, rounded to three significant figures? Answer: 616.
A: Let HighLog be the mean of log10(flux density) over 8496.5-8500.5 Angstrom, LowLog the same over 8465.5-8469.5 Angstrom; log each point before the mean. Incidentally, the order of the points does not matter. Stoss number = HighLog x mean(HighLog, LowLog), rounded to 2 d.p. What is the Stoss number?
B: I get 5.92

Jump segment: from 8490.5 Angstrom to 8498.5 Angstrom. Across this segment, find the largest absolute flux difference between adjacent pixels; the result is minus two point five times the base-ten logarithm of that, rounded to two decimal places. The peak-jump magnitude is -3.80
